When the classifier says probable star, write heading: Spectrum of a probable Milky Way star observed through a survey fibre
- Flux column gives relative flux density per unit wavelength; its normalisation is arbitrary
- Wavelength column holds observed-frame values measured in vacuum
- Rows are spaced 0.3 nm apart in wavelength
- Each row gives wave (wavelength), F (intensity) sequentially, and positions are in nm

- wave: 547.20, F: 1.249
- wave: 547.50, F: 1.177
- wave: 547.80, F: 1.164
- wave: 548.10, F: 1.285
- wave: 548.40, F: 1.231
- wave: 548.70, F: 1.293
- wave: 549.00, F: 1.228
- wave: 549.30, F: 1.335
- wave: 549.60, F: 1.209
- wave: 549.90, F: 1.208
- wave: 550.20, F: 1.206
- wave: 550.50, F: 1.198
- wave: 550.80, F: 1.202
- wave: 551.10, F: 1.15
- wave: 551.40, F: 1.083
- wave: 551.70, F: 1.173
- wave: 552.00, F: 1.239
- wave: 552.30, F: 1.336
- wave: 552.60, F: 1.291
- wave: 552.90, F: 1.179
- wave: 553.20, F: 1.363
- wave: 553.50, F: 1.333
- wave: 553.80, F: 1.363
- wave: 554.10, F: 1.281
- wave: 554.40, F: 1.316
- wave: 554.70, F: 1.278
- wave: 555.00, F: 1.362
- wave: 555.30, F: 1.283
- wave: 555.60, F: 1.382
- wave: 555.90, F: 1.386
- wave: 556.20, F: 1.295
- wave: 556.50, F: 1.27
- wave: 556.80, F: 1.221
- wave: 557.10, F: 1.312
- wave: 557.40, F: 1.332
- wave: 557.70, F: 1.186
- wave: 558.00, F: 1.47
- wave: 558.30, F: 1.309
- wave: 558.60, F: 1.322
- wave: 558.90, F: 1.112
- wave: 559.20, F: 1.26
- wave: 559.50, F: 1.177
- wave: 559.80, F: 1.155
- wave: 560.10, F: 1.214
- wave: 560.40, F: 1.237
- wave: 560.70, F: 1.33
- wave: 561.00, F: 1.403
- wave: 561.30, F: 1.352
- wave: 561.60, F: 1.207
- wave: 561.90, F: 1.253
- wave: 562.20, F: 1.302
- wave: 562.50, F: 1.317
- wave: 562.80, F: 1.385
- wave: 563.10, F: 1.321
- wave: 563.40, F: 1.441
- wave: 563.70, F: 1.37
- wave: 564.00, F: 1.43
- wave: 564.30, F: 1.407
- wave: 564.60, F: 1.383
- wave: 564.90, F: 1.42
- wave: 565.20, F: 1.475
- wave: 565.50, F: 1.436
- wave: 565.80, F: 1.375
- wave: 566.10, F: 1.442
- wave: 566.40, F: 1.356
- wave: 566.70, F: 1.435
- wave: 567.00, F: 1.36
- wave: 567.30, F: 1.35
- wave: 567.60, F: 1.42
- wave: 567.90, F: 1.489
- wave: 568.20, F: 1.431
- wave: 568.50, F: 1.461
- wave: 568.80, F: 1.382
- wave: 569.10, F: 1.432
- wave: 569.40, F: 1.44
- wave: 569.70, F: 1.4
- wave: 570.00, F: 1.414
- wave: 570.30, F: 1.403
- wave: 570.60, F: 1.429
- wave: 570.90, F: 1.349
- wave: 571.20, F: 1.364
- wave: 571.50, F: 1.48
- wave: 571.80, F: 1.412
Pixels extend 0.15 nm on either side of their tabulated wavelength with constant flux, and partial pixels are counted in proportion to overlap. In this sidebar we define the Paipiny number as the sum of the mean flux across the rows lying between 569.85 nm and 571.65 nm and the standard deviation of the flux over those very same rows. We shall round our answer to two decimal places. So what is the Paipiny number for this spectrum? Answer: 1.45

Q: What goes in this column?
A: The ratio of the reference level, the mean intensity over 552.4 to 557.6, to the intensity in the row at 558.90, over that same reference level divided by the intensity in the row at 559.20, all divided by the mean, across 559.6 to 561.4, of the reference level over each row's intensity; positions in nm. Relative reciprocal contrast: 1.10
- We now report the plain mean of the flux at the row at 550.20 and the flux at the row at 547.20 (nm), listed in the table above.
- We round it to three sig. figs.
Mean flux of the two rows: 1.23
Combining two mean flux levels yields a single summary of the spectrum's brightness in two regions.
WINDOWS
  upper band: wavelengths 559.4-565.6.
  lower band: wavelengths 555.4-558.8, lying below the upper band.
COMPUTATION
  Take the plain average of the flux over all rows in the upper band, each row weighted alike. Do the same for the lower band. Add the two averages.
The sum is 2.65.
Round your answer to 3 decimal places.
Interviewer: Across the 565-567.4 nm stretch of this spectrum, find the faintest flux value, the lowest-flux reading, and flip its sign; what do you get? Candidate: -1.350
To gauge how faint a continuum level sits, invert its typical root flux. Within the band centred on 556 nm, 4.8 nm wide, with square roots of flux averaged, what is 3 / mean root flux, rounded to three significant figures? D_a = 2.62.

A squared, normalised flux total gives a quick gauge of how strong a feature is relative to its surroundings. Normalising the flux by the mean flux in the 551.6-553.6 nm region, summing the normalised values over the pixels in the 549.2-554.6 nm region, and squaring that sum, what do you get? 311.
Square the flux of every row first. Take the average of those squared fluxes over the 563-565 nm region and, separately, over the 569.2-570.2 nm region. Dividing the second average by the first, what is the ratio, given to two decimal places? 1.03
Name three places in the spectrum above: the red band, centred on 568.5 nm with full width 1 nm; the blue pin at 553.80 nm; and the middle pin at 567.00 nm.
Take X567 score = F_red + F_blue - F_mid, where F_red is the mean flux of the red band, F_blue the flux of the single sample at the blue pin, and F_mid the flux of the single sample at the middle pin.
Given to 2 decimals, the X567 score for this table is 1.43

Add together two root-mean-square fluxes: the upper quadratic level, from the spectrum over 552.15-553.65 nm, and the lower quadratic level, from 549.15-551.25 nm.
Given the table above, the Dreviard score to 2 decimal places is 2.52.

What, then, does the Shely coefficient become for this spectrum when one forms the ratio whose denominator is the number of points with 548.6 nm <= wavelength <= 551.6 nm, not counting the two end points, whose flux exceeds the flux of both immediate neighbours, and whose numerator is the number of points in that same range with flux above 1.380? 0.0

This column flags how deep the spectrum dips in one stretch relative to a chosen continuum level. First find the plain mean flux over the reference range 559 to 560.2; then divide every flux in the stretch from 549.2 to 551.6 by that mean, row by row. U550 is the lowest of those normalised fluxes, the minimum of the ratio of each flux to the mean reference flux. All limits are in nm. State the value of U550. 0.90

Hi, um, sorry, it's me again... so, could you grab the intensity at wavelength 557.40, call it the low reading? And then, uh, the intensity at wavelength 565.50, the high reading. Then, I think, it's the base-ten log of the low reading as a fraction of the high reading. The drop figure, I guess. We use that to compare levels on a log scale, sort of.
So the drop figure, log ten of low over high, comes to -0.033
